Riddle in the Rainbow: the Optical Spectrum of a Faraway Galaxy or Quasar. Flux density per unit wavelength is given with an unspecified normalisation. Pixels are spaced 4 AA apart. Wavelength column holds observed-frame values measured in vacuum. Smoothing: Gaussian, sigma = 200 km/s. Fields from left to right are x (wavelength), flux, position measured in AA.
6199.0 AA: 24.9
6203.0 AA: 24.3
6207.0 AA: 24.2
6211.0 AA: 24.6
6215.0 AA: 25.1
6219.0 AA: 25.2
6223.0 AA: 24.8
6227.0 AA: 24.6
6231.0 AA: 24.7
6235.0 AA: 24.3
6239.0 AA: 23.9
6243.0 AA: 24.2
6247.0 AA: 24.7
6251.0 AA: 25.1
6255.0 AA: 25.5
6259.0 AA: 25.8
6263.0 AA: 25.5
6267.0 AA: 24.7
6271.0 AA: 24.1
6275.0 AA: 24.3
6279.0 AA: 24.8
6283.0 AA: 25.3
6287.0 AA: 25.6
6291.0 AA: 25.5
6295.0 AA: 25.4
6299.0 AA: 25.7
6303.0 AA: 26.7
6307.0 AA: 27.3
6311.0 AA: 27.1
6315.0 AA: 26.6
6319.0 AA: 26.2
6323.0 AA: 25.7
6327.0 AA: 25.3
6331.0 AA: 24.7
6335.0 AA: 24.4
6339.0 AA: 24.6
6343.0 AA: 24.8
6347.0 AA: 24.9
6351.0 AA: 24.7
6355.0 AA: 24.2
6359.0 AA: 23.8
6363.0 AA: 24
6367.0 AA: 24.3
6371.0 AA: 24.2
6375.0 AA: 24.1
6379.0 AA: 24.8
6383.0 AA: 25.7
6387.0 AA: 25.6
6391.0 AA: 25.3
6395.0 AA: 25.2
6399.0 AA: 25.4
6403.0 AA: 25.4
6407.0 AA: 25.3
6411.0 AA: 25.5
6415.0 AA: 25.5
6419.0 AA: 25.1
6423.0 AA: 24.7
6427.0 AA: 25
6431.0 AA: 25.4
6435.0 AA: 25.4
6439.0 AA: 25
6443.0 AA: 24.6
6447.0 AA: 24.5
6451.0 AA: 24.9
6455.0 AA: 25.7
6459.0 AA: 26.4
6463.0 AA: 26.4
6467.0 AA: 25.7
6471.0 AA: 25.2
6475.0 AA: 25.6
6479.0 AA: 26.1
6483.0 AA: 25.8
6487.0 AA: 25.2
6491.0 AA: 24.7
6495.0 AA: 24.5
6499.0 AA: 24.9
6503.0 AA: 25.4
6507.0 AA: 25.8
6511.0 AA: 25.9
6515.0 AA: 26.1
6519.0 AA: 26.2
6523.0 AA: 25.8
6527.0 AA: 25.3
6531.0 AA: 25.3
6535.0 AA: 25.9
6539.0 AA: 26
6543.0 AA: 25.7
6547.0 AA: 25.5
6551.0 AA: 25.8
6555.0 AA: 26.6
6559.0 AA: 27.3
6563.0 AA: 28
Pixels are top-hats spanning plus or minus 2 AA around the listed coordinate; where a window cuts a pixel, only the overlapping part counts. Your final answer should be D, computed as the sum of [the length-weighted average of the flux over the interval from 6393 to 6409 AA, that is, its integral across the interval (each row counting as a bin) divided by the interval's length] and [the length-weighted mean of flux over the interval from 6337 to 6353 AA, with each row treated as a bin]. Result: 50.1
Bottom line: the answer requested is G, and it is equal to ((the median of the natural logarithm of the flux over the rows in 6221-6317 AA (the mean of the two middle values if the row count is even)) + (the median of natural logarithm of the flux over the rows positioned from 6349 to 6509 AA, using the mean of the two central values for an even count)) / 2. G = 3.23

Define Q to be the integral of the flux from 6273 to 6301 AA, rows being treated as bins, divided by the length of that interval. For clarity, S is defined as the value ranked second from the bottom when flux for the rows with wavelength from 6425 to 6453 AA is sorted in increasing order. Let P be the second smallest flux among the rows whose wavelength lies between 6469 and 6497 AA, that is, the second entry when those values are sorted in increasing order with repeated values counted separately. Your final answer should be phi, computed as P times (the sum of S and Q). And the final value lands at 1231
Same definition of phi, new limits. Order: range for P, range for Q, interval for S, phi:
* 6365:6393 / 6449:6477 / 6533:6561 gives 1244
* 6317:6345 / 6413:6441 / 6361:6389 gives 1212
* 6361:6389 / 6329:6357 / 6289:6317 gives 1208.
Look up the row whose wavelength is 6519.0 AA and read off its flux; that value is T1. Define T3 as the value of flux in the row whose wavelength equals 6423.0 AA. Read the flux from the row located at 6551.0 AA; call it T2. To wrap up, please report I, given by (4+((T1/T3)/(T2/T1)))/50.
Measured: 0.1015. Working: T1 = 26.2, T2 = 25.8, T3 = 24.7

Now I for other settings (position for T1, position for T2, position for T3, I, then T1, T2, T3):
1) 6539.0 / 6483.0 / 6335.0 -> 0.1015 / 26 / 25.8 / 24.4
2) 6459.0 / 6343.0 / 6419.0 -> 0.1024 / 26.4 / 24.8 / 25.1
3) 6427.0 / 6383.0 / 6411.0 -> 0.0991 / 25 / 25.7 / 25.5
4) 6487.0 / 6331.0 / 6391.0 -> 0.1003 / 25.2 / 24.7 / 25.3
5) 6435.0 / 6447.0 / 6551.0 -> 0.1004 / 25.4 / 24.5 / 25.8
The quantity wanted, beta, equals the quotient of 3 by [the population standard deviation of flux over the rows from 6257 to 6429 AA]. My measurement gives 3.8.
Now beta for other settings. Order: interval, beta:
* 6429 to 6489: 5.3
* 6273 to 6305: 4.6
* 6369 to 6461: 5.8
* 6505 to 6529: 10.4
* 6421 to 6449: 8.9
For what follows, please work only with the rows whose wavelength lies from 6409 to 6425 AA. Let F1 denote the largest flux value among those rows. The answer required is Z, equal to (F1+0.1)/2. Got 12.8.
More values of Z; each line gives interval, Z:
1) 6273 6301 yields 12.9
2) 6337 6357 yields 12.5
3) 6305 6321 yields 13.7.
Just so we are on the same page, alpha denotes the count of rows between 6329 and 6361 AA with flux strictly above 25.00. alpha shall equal 0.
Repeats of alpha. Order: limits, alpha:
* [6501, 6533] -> 8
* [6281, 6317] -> 9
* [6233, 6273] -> 4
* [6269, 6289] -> 2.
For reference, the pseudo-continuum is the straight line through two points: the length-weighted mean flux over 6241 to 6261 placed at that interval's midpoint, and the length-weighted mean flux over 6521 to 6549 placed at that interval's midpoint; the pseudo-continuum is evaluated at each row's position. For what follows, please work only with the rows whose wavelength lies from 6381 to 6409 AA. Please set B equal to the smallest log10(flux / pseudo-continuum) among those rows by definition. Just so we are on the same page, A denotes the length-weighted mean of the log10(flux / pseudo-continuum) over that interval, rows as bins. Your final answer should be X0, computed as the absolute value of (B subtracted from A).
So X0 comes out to 0.004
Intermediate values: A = 0.0010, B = -0.003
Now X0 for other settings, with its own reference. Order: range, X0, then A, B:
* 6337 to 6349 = 0.003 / -0.0084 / -0.011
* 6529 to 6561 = 0.011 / 0.0058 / -0.006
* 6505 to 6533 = 0.008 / 0.0027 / -0.006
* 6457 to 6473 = 0.012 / 0.0071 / -0.005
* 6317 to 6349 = 0.012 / -0.0028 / -0.015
